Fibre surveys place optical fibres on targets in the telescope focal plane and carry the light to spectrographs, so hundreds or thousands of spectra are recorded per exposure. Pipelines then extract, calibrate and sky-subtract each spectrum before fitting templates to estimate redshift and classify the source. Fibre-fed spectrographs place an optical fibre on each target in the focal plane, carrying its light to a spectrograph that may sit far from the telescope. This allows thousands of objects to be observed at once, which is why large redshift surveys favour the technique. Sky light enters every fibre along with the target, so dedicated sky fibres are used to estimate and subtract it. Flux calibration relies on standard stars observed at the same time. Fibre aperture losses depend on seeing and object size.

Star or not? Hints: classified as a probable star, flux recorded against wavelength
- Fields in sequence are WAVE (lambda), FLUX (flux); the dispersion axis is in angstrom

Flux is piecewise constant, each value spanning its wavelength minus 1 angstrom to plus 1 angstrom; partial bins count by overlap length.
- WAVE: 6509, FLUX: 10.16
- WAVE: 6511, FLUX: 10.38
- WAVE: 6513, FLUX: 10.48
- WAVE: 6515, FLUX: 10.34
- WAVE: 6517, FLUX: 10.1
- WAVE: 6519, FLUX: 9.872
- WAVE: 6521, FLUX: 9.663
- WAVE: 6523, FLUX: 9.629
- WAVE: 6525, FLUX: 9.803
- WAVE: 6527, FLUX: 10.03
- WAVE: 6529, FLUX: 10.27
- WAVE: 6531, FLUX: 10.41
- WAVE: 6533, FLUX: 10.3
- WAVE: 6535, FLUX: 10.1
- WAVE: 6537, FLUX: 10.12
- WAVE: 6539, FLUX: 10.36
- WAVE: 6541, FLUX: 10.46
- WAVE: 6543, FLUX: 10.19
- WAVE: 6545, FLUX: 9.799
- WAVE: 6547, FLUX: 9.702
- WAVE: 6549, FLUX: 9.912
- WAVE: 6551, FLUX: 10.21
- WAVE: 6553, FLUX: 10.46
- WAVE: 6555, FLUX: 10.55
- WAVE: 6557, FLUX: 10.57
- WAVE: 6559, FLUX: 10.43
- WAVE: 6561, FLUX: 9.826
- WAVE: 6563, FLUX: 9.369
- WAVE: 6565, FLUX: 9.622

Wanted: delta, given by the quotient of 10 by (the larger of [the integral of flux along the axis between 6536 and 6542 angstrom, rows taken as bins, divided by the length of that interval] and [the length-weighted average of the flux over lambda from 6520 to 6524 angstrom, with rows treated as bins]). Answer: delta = 0.97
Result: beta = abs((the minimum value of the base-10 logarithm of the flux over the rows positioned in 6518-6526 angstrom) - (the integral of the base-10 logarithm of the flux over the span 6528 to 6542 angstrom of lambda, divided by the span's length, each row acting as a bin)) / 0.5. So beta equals 0.06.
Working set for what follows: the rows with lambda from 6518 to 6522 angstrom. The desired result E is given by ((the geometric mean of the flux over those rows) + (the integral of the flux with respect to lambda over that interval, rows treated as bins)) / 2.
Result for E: 24.4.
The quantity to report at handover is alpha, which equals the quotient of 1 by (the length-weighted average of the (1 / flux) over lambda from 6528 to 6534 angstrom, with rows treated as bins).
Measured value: 10.3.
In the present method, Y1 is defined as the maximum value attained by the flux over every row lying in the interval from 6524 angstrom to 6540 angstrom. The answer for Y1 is 10.41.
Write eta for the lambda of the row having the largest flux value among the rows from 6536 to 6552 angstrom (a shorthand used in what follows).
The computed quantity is 6541 angstrom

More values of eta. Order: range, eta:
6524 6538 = 6531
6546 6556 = 6555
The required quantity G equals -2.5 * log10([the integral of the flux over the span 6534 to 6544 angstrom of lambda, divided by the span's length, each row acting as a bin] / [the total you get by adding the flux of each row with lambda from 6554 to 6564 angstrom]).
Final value 1.737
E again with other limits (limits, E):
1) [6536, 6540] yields 25.6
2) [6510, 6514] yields 26.1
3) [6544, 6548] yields 24.4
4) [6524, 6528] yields 24.8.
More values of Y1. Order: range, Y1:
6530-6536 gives 10.41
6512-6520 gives 10.48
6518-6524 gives 9.872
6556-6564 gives 10.57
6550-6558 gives 10.57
